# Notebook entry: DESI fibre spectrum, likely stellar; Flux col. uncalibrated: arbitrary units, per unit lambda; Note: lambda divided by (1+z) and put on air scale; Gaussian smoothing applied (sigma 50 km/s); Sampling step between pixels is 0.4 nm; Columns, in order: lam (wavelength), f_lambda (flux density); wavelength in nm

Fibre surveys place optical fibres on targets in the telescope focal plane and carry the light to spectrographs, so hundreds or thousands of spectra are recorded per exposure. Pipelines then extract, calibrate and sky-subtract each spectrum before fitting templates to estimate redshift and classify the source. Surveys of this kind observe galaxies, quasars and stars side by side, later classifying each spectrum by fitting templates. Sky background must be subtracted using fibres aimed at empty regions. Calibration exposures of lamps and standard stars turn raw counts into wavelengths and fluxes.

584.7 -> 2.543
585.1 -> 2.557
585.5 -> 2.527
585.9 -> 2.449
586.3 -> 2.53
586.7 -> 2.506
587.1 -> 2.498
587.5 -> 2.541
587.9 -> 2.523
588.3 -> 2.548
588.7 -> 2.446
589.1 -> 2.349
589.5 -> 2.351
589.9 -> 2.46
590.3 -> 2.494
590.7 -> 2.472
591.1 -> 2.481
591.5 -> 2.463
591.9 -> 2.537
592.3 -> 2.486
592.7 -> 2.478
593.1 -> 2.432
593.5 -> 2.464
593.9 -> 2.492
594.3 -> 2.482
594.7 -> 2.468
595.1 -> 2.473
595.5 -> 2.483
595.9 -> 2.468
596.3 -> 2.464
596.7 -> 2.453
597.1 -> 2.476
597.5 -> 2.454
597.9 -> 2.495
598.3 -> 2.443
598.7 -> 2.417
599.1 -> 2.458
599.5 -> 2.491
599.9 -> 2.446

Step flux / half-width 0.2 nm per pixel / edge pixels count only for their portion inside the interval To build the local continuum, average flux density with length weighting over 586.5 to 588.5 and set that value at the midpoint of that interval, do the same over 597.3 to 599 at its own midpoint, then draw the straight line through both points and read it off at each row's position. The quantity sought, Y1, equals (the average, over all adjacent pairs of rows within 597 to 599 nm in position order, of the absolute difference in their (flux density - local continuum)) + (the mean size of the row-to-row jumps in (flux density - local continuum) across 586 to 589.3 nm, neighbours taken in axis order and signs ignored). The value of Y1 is 0.08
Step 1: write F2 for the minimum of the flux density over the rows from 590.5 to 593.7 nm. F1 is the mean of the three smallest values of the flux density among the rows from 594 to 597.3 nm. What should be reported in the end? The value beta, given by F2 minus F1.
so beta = -0.03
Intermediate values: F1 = 2.46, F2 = 2.432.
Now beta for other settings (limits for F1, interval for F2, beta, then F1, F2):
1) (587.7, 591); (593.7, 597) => 0.07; 2.38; 2.453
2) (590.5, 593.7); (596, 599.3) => -0.04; 2.45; 2.417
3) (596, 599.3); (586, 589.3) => -0.09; 2.44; 2.349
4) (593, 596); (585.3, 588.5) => -0.01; 2.45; 2.449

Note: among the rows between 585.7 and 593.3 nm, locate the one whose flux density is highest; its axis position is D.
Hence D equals 588.3 nm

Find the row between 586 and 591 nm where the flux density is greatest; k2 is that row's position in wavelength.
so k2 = 588.3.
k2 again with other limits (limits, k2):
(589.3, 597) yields 591.9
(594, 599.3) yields 597.9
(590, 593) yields 591.9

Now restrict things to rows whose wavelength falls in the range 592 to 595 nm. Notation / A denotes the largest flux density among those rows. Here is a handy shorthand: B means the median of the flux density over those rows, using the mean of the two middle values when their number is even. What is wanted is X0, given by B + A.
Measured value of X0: 4.97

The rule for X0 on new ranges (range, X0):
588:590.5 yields 5.00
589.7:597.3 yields 5.01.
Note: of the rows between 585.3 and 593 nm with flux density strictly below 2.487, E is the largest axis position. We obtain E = 592.7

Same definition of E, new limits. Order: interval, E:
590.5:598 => 597.5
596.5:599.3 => 599.1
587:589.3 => 589.1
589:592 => 591.5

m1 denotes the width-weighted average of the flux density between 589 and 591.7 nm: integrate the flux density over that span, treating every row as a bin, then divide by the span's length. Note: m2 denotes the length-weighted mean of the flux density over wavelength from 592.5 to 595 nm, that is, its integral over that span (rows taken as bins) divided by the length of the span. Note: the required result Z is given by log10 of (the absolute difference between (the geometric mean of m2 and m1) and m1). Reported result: -1.86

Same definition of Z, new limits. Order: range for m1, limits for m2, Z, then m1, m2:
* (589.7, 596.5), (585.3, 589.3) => -2.11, 2.48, 2.492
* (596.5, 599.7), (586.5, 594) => -2.17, 2.46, 2.475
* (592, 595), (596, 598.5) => -2.32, 2.47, 2.464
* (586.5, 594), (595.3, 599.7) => -2.27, 2.47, 2.464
